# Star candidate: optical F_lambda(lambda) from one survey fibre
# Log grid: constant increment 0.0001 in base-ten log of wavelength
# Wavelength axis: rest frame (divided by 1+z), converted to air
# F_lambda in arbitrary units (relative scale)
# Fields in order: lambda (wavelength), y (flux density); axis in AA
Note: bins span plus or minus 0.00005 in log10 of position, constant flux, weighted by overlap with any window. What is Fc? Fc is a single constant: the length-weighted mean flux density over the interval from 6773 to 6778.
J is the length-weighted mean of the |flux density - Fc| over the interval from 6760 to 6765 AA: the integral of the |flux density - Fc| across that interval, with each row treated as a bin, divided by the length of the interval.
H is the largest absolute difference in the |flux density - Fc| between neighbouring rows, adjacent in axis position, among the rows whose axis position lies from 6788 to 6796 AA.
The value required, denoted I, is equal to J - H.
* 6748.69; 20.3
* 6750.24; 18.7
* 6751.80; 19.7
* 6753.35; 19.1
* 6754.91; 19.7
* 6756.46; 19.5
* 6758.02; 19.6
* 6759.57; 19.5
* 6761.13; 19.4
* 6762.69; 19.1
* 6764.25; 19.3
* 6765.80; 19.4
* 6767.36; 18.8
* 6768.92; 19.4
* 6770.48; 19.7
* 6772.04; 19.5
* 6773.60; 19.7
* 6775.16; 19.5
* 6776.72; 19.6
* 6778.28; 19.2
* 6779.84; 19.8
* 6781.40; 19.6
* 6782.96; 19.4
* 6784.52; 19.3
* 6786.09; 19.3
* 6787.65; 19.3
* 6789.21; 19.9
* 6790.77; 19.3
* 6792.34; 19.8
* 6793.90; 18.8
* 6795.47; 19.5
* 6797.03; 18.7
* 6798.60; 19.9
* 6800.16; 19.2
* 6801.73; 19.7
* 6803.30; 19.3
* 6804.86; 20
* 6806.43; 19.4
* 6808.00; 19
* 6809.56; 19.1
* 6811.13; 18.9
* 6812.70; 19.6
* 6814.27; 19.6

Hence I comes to -0.4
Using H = 0.70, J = 0.28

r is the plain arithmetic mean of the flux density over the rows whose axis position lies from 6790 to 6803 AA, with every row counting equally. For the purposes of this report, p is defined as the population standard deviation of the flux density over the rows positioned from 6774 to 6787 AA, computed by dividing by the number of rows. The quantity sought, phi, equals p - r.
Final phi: -19.18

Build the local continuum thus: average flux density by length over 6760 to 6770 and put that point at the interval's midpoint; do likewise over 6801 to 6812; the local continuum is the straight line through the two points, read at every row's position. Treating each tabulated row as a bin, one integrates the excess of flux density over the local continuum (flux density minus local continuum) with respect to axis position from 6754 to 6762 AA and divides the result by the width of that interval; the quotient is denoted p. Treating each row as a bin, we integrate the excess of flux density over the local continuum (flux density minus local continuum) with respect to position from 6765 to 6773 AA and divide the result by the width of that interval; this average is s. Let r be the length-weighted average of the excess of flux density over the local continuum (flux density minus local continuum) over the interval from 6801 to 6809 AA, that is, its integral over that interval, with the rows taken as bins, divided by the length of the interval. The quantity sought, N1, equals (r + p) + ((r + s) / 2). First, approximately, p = 0.3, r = 0.13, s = 0.11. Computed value 0.54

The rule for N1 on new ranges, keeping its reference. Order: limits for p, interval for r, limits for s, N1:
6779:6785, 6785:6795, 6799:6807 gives 0.49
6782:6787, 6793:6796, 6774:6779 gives -0.11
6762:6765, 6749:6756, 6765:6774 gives 0.28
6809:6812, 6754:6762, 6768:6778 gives 0.24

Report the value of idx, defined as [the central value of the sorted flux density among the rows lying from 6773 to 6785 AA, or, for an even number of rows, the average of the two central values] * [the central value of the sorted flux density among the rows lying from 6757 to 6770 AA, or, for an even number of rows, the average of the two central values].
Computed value 379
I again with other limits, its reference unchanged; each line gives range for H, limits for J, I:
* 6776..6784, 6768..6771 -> -0.1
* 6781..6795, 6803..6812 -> -0.1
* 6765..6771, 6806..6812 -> -0.1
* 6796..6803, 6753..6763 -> -0.3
